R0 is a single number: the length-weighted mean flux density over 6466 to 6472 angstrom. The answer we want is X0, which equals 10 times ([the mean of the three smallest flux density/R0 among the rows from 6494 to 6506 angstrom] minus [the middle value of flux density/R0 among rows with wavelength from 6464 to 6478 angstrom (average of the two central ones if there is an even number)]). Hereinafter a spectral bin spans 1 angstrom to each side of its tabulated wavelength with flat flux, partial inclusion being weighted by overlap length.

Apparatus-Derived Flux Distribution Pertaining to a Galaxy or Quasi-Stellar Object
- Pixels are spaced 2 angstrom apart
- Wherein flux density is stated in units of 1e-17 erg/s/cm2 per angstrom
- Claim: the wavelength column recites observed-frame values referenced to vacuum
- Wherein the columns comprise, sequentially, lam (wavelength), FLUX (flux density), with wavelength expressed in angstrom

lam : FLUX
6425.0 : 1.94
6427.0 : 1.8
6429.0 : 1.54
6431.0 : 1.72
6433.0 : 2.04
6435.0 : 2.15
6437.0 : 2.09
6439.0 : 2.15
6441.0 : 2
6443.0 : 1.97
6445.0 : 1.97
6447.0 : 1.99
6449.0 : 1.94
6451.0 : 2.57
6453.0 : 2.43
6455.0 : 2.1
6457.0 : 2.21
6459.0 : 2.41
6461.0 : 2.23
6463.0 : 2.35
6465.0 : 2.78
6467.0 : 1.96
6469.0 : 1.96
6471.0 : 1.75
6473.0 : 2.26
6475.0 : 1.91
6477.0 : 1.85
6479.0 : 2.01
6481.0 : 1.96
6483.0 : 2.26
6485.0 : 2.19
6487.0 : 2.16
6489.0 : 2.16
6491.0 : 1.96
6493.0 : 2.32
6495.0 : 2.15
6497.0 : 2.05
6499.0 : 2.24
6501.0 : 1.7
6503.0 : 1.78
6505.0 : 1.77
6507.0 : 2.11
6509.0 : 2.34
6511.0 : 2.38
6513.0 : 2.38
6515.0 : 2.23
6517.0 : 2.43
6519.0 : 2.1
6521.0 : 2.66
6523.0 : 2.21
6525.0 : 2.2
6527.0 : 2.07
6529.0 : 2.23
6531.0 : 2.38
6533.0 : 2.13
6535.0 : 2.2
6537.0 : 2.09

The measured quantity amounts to -1.1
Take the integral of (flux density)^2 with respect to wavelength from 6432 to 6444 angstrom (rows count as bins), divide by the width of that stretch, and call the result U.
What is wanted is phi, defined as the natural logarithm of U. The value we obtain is 1.45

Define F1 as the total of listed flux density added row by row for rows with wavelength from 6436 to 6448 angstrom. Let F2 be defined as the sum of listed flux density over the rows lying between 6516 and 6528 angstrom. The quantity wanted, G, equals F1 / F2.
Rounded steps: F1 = 12.2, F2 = 13.7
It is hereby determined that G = 0.89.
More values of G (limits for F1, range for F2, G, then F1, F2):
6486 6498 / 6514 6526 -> 0.93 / 12.8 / 13.8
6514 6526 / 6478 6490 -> 1.09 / 13.8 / 12.7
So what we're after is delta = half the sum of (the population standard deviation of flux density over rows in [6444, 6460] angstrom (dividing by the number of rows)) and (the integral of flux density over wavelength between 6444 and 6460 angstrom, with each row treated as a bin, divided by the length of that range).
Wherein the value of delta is 1.21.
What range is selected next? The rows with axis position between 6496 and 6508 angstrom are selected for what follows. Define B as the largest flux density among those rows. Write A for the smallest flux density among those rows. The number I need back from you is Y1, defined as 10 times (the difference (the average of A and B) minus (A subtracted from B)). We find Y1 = 14.3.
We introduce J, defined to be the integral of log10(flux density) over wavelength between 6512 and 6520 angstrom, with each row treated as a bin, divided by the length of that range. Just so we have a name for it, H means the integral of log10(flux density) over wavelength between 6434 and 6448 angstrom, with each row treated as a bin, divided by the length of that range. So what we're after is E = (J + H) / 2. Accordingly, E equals 0.33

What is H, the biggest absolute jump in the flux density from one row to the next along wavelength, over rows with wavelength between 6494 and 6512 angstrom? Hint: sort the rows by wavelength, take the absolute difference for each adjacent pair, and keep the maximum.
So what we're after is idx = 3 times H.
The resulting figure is 1.6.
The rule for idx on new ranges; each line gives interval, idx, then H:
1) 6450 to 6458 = 1.0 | 0.330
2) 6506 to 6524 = 1.7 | 0.560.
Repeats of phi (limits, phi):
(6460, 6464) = 1.66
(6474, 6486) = 1.42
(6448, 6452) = 1.65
